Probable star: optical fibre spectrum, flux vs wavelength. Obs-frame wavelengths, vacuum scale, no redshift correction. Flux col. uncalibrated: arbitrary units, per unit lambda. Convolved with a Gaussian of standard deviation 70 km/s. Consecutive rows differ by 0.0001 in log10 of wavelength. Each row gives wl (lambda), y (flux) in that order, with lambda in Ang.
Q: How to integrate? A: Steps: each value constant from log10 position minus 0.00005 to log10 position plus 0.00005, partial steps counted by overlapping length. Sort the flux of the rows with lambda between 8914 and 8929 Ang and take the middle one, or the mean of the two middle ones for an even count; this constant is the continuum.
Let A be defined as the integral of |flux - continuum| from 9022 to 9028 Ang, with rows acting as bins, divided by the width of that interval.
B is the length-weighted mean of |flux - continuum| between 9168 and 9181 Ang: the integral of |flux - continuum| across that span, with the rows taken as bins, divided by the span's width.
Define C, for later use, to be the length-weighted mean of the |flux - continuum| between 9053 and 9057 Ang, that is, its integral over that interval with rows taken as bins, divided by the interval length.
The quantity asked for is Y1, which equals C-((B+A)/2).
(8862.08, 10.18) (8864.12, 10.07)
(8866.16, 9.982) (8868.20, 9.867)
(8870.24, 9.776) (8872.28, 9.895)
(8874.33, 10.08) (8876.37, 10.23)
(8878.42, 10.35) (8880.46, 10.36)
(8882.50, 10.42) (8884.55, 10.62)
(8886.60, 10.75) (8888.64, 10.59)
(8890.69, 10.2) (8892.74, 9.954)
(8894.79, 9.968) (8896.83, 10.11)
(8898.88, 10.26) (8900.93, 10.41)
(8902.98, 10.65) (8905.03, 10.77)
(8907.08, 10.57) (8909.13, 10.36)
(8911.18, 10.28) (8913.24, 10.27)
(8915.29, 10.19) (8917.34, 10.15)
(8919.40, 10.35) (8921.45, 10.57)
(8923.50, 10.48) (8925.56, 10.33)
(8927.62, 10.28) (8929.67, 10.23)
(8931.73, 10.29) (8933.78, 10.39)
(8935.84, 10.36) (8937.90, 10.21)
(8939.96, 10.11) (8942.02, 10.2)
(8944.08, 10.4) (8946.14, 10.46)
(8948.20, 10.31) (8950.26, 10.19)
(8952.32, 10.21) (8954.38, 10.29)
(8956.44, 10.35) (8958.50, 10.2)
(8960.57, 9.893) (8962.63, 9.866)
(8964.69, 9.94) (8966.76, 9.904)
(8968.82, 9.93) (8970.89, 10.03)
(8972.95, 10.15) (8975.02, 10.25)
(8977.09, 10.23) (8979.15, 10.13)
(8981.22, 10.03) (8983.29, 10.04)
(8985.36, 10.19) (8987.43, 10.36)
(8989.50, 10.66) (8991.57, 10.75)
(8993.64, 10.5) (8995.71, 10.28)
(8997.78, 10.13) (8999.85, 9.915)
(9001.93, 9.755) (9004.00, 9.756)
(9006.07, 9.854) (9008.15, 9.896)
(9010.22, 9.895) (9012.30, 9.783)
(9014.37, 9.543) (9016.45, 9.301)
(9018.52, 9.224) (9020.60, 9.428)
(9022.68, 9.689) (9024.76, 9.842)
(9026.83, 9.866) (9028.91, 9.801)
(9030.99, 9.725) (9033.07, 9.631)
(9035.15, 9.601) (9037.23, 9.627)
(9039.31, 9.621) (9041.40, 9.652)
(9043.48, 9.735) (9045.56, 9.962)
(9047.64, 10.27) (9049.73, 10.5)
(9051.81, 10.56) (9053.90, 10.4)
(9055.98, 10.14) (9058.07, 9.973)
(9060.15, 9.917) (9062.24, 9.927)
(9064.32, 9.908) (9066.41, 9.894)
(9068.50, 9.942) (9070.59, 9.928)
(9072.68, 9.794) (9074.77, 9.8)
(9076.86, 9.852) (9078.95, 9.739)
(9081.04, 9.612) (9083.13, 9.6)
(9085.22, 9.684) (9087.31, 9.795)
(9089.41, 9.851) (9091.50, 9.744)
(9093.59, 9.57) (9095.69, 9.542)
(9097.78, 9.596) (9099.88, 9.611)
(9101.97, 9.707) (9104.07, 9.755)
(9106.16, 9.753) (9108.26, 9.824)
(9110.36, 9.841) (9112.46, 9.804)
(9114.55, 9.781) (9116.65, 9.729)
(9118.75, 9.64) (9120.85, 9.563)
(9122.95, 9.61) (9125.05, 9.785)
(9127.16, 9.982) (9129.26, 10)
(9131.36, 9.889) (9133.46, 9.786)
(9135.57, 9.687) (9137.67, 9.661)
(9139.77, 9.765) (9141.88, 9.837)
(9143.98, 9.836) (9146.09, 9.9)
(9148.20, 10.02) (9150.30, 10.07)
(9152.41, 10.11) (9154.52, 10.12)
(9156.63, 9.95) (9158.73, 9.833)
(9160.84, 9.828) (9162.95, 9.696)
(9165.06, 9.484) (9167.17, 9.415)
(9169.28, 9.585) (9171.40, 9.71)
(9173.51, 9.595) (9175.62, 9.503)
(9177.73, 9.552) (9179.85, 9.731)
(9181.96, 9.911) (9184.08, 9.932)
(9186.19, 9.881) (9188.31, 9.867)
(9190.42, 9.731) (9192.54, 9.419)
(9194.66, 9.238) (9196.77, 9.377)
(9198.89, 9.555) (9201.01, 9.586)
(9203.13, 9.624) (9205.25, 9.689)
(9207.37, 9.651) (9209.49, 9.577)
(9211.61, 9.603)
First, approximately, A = 0.52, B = 0.72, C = 0.13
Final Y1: -0.49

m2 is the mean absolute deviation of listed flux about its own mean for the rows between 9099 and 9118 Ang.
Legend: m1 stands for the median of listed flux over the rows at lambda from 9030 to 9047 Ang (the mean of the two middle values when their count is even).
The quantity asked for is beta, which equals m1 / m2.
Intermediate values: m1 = 9.64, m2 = 0.05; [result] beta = 192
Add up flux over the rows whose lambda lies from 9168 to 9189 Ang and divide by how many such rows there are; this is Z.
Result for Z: 9.7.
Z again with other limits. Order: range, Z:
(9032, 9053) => 9.9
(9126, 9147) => 9.8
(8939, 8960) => 10.3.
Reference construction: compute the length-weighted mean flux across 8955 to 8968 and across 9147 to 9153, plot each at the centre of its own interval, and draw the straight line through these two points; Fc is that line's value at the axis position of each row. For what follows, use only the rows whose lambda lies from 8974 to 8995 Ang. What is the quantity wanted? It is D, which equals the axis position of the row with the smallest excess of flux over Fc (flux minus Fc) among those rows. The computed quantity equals 8981.22 Ang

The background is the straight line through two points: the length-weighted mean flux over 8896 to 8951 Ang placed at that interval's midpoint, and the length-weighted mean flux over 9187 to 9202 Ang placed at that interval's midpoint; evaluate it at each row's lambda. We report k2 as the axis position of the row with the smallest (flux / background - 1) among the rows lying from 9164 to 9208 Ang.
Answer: 9194.66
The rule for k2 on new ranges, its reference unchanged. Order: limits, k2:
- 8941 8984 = 8962.63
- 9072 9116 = 9095.69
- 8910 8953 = 8917.34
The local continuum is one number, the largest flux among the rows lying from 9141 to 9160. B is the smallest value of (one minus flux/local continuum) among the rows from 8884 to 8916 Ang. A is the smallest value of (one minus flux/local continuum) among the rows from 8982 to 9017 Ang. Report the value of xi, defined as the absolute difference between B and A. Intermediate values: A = -0.0623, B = -0.06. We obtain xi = 0.00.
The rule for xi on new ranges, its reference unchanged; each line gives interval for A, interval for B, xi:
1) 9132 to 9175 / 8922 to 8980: 0.04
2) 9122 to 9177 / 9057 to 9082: 0.01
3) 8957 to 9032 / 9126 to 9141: 0.07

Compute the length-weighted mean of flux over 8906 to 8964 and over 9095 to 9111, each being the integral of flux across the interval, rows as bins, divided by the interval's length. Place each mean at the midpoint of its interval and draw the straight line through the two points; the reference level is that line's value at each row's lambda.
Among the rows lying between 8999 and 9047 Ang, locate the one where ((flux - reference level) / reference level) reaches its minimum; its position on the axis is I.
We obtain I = 9018.52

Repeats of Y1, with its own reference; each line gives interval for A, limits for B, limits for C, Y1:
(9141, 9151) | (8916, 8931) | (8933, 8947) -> -0.14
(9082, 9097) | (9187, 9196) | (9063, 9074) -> -0.27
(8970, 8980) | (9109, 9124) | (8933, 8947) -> -0.28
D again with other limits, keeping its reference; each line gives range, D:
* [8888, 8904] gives 8892.74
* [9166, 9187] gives 9167.17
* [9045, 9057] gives 9045.56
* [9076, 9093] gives 9083.13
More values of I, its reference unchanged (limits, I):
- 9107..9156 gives 9120.85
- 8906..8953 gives 8917.34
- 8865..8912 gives 8870.24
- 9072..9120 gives 9095.69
